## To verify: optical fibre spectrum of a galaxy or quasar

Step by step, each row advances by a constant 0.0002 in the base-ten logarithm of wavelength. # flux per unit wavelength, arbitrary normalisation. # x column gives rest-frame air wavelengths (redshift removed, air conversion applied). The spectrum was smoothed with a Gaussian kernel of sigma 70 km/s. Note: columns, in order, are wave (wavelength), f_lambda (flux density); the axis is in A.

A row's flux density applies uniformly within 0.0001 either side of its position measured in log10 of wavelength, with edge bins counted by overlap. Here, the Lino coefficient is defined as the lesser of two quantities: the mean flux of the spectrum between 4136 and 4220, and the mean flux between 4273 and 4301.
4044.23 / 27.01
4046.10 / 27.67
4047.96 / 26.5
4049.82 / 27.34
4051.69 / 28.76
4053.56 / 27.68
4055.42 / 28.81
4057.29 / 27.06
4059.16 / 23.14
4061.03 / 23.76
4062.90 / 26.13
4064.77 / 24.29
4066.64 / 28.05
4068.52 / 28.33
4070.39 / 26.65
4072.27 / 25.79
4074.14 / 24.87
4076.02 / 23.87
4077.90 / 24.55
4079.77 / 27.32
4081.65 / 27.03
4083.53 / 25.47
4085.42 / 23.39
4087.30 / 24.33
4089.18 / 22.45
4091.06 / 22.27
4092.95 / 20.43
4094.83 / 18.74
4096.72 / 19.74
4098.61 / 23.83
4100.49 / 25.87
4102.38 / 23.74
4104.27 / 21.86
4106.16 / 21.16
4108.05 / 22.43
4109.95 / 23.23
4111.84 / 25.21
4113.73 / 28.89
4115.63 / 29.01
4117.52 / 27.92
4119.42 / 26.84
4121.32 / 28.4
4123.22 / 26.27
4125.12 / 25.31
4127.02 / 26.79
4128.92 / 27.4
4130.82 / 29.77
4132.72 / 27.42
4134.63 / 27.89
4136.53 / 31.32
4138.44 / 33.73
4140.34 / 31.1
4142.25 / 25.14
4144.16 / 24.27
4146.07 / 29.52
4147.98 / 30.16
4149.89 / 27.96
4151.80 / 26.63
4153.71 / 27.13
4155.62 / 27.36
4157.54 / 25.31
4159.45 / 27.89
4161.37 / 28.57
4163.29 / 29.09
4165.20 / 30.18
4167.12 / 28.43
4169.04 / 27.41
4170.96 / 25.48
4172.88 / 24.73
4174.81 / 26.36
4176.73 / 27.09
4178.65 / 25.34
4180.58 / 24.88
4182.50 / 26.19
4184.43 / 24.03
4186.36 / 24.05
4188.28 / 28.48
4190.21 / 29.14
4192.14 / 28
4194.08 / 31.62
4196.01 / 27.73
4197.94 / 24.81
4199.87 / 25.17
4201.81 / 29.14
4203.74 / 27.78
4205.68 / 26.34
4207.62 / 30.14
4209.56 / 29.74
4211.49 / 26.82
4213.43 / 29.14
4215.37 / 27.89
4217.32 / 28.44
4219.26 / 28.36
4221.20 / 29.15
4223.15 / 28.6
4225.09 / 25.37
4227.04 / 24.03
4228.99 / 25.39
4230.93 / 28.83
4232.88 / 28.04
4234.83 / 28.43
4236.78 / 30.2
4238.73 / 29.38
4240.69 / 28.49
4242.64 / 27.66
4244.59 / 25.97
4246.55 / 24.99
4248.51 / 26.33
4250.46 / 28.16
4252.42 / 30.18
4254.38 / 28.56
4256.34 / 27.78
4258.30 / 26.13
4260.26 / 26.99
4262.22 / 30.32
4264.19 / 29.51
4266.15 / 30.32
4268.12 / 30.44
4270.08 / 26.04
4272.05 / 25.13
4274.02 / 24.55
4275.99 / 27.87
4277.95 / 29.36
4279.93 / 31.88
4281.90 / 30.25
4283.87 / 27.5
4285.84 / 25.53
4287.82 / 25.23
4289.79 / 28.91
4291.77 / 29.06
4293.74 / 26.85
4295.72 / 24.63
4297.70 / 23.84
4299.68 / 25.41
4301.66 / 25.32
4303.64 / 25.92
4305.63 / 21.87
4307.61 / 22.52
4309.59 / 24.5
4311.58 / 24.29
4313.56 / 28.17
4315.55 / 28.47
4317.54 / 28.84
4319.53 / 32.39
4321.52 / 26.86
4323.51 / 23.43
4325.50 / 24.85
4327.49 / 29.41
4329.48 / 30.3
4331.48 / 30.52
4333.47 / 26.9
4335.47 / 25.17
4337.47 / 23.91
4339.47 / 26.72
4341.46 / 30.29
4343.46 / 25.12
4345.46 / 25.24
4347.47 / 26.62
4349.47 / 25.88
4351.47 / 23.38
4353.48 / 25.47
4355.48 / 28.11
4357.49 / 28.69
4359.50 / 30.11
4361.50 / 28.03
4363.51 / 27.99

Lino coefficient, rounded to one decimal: 27.2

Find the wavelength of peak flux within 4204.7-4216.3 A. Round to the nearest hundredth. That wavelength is 4207.62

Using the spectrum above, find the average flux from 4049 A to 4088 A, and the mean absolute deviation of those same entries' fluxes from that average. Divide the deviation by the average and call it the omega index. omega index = 0.062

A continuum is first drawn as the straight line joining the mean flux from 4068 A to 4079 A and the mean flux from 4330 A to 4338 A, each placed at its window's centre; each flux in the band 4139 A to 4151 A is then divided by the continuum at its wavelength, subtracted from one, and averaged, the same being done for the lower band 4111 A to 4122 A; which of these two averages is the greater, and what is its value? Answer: -0.073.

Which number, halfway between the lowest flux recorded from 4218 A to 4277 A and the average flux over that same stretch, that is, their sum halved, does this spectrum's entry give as 25.87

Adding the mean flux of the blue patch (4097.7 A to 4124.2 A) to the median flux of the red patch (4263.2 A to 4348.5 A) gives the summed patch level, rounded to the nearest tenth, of 52.1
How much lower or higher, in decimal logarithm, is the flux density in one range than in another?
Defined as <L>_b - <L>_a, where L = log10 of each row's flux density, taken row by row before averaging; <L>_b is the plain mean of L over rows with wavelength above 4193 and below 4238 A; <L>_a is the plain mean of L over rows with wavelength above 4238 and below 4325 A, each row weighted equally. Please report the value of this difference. 0.012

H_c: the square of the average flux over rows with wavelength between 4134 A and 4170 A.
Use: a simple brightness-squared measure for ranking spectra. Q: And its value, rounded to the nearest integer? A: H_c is 805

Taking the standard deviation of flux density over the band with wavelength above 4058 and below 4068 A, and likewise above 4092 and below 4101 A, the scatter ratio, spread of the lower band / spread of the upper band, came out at 0.67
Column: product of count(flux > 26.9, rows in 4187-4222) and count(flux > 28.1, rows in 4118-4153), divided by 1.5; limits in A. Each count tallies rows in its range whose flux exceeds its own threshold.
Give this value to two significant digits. 65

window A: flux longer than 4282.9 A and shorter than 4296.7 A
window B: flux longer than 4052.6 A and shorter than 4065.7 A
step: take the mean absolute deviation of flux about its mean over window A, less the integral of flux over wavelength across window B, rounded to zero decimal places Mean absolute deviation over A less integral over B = -337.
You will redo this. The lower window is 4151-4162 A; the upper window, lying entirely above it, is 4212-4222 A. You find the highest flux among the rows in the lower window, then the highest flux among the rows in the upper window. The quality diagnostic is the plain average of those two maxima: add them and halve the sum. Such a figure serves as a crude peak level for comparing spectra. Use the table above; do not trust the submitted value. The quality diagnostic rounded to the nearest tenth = 28.9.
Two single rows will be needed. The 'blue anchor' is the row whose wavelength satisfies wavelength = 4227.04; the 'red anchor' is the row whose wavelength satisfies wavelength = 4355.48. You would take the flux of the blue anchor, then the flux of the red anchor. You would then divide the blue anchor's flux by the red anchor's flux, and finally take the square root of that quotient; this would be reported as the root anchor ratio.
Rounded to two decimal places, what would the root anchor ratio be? 0.92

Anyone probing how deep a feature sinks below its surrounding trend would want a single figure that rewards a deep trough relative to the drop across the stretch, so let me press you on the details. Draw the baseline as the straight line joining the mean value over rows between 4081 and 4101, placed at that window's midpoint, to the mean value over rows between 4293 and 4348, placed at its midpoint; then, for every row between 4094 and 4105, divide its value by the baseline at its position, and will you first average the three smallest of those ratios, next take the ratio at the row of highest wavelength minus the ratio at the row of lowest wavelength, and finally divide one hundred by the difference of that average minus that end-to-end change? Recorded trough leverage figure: 135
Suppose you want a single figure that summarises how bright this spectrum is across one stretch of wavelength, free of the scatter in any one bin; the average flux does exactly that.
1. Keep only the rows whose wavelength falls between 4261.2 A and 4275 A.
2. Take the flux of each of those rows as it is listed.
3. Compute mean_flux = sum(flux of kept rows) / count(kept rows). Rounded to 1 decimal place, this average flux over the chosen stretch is 28.0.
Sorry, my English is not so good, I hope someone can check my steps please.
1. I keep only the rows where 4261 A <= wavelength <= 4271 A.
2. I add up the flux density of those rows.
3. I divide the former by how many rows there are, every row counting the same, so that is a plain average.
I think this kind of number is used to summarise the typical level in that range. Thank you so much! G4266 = 29.3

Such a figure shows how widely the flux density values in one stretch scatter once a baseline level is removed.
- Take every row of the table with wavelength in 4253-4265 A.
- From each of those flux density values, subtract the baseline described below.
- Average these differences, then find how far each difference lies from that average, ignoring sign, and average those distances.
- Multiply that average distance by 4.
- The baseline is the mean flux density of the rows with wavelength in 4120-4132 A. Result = 5.0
